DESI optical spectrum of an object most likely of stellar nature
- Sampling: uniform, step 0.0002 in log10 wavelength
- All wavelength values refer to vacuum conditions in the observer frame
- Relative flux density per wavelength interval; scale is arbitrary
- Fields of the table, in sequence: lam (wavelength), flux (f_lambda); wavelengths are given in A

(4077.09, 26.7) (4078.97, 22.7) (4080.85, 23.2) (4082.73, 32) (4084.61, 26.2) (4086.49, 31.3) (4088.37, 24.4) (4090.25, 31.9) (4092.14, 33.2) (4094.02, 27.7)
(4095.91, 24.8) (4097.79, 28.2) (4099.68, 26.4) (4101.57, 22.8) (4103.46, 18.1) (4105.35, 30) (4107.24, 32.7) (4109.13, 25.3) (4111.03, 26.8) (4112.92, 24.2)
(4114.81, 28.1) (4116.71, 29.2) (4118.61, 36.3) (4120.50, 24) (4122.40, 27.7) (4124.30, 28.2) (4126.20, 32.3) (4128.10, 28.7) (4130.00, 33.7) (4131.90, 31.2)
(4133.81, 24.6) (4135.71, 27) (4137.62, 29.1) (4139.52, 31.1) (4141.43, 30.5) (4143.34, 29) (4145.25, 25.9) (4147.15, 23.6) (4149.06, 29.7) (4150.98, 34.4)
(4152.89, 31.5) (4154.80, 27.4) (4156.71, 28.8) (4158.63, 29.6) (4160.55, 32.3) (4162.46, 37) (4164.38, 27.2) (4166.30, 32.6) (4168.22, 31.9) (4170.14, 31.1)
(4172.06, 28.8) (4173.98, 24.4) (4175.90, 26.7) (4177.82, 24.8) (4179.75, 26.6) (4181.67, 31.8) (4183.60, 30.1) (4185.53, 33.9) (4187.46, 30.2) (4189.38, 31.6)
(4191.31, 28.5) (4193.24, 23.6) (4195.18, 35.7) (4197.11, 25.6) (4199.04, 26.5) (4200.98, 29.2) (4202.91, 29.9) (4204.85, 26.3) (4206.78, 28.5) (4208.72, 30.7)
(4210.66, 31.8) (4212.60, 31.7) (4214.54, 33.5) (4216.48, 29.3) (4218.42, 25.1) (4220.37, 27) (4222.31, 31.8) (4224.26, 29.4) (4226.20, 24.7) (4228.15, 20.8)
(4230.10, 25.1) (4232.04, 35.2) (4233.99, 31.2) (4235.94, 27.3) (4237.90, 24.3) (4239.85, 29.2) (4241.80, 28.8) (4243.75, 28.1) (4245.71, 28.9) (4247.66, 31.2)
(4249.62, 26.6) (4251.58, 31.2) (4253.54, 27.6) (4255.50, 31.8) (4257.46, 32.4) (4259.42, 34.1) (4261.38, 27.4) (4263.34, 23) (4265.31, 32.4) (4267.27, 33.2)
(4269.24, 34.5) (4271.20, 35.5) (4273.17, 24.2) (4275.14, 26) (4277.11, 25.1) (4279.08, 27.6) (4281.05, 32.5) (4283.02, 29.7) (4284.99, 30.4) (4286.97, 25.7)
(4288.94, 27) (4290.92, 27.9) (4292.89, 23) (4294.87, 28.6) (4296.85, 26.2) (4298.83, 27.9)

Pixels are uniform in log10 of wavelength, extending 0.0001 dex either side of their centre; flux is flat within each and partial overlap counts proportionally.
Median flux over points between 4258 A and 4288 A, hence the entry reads 29.7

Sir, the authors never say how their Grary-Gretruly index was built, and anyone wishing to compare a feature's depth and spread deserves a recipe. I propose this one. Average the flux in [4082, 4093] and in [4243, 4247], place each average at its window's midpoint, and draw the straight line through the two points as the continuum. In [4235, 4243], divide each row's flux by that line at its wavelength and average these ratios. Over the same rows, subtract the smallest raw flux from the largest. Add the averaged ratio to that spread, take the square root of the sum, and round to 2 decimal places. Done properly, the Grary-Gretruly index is 2.42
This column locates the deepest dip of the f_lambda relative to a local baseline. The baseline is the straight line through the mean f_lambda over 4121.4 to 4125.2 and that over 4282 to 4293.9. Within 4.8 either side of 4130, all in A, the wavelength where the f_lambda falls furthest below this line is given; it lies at 4133.81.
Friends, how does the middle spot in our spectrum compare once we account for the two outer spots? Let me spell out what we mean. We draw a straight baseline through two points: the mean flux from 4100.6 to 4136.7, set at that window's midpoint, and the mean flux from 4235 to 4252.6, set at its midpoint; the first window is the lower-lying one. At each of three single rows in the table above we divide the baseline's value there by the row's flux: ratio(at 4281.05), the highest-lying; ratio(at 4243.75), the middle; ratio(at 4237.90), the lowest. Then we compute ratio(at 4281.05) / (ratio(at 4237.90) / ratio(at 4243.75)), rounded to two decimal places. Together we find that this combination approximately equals 0.76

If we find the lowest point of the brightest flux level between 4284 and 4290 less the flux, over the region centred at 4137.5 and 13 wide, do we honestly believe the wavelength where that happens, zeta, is 4131.90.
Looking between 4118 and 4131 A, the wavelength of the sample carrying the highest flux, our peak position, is 4118.61 A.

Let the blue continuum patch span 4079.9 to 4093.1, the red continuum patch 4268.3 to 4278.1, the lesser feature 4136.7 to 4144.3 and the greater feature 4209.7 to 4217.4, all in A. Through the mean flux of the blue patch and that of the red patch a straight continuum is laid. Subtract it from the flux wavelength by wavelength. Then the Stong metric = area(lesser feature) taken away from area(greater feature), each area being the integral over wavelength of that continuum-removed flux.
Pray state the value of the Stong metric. 12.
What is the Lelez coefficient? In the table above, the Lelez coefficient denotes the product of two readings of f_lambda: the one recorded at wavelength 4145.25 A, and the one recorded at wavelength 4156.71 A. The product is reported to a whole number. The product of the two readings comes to 746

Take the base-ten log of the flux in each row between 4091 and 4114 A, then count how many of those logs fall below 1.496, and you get 10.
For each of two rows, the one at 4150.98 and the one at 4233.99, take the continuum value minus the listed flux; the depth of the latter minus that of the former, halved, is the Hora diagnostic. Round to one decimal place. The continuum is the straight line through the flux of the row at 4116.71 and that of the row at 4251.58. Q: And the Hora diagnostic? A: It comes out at 2.2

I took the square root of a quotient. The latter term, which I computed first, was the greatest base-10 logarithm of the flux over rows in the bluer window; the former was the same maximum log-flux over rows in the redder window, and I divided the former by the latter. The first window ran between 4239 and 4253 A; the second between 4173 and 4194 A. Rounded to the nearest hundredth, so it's 0.99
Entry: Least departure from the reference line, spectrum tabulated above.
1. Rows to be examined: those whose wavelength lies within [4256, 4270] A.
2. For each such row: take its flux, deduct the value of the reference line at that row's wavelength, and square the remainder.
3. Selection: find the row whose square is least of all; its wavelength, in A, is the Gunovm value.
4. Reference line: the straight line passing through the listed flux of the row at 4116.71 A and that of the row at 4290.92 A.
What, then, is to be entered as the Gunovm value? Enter 4261.38 A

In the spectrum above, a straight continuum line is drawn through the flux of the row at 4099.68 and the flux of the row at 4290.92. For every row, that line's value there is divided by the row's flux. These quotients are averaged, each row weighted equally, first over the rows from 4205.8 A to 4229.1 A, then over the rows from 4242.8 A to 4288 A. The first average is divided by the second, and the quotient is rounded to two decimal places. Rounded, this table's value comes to 1.02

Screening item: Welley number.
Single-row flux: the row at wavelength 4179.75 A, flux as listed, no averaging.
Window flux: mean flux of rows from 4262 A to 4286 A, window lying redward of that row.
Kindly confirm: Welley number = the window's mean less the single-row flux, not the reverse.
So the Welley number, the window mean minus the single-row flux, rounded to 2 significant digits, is 2.9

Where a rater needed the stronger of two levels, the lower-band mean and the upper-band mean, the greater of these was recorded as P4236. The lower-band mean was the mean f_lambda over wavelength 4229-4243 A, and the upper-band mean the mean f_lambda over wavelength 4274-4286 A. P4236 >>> 28.7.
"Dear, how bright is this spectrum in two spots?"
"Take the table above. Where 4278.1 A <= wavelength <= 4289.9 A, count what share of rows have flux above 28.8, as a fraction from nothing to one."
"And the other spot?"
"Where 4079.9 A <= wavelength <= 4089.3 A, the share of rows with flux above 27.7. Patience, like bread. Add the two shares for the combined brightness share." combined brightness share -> 0.90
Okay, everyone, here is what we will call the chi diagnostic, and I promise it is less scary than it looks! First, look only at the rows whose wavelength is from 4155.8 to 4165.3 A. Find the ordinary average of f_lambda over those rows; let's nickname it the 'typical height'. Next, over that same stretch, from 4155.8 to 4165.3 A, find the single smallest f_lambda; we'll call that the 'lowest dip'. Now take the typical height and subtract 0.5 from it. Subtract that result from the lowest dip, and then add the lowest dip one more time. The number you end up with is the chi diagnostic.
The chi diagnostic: 23.9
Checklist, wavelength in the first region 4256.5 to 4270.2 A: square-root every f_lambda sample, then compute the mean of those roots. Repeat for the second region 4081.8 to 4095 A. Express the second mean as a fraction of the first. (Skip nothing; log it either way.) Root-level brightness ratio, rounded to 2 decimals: 0.98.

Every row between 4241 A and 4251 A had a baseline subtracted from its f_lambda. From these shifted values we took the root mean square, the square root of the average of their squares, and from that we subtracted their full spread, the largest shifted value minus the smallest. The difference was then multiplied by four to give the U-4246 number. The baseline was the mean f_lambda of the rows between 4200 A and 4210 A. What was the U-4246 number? -12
